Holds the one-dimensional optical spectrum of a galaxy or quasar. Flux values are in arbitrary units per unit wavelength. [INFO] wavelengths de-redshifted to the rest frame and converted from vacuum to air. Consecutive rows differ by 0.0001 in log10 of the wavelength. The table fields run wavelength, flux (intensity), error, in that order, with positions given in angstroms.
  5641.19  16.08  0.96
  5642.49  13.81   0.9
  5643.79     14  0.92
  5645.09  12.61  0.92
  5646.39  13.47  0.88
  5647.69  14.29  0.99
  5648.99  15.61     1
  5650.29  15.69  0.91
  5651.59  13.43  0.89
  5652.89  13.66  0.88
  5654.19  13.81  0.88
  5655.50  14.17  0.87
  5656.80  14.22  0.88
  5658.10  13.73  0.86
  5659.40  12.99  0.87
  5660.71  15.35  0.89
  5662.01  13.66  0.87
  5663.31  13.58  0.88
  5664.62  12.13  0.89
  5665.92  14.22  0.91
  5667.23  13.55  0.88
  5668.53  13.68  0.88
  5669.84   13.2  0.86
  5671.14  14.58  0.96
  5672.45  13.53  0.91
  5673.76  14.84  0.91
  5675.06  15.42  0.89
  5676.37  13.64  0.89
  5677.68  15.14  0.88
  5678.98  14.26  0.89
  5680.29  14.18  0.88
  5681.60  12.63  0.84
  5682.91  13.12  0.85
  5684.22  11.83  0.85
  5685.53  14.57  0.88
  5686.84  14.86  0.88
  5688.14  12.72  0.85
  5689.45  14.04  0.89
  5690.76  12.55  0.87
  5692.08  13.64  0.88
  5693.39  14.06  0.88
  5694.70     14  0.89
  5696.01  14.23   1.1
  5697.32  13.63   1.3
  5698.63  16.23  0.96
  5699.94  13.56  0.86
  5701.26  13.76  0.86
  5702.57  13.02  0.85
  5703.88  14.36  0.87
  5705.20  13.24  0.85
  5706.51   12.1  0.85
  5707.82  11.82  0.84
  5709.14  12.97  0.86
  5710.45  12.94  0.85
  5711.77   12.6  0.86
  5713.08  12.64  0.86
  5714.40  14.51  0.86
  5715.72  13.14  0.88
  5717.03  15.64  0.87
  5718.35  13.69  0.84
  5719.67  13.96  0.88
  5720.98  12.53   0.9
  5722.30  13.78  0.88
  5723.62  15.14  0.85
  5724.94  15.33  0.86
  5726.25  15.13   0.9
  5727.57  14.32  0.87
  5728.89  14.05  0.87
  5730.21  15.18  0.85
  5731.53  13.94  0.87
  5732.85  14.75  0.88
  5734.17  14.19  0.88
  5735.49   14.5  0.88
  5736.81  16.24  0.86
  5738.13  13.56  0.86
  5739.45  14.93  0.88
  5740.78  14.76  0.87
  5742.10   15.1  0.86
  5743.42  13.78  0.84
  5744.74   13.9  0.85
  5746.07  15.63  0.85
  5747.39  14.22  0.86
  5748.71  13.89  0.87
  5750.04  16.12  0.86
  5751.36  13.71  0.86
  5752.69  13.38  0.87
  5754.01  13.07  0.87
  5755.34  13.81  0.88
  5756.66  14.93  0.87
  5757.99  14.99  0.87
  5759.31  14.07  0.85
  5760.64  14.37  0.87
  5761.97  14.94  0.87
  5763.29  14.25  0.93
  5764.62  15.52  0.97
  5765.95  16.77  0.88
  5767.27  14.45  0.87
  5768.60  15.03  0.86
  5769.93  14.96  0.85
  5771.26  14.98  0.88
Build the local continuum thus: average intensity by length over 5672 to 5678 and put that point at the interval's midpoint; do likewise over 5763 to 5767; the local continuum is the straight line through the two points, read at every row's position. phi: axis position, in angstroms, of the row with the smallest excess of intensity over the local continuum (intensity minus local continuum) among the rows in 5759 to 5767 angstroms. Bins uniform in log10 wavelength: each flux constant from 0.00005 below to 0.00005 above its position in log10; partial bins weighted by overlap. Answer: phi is 5759.31 angstroms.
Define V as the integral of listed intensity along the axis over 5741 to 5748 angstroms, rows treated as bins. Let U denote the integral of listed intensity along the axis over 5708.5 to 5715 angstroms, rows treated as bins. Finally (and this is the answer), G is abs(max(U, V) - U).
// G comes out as 16.6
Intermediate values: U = 85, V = 102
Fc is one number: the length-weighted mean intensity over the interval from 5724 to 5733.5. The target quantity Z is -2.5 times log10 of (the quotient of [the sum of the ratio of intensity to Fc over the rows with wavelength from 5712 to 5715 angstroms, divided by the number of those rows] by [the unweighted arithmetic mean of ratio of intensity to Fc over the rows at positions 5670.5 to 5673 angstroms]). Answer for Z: 0.04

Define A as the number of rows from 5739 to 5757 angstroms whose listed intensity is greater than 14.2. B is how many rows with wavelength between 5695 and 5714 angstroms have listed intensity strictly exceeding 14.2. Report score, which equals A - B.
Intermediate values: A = 7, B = 3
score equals 4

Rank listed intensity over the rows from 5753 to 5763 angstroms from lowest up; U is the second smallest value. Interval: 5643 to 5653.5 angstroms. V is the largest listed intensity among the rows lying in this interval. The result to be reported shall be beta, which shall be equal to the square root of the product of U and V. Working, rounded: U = 13.81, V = 15.69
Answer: 14.7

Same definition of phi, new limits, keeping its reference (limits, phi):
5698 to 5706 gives 5702.57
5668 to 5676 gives 5669.84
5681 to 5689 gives 5684.22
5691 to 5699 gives 5697.32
